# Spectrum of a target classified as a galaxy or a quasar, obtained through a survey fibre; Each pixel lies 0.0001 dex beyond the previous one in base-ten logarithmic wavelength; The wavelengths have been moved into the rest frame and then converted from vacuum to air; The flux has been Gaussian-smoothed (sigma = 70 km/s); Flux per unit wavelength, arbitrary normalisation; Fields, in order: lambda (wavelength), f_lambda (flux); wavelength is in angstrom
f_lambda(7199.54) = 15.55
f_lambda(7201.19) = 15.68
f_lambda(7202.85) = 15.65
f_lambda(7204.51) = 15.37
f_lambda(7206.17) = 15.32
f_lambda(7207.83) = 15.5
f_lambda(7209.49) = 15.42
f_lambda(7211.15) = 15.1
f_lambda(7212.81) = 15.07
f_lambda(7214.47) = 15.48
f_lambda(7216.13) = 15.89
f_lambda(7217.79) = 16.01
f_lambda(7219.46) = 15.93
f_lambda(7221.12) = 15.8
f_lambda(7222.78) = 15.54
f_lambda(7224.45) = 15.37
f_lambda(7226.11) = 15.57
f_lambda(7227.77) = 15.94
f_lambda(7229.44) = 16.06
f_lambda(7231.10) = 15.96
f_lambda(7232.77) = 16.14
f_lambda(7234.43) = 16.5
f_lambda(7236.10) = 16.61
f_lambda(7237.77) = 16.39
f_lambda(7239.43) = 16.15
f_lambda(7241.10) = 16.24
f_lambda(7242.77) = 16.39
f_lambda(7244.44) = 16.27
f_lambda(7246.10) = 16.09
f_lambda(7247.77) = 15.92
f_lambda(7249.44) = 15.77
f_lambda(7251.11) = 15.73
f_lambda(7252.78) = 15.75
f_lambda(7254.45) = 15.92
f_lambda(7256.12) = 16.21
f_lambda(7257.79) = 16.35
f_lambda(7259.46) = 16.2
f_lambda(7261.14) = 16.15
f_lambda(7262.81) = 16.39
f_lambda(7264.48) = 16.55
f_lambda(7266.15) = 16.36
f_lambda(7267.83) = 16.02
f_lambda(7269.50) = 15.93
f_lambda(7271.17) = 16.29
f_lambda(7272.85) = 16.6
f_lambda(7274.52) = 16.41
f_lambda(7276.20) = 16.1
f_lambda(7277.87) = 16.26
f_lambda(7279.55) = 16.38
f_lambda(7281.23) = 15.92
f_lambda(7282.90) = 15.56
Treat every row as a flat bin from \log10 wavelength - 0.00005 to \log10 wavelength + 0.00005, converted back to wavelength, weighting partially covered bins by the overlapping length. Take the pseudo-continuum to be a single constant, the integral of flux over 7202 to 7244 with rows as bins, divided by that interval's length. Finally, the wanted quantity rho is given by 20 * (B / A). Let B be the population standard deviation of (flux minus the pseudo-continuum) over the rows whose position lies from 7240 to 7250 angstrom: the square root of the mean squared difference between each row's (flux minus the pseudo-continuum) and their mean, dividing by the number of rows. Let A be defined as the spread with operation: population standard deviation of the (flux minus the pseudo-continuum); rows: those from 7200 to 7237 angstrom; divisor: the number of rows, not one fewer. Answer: 11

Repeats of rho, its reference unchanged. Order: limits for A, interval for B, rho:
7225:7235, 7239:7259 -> 17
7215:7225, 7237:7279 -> 21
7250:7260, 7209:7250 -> 34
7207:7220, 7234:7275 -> 15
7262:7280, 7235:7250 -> 24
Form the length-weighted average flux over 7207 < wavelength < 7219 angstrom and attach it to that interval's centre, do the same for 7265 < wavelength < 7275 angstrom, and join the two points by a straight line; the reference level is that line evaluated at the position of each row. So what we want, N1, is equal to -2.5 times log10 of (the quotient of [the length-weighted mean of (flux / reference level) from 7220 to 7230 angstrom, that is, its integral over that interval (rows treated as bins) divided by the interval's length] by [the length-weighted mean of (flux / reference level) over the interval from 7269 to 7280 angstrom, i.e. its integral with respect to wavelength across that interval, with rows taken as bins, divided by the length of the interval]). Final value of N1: -0.006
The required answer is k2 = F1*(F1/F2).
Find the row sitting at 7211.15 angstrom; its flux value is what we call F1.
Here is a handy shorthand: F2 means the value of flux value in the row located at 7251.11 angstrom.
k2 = 14.50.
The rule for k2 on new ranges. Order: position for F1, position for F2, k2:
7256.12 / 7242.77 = 16.03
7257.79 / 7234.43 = 16.20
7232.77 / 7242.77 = 15.89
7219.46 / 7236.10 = 15.28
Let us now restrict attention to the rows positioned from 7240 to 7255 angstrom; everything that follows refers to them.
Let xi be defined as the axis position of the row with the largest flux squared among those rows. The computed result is 7242.77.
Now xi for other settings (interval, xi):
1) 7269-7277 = 7272.85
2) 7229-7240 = 7236.10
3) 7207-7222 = 7217.79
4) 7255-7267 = 7264.48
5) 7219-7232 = 7229.44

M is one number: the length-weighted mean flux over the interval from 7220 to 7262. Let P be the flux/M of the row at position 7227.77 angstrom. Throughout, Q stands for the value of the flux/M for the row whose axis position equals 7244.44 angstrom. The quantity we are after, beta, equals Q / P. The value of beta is 1.02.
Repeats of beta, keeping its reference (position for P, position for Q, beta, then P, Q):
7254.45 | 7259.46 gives 1.02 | 0.99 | 1.01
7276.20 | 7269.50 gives 0.99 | 1.00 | 0.99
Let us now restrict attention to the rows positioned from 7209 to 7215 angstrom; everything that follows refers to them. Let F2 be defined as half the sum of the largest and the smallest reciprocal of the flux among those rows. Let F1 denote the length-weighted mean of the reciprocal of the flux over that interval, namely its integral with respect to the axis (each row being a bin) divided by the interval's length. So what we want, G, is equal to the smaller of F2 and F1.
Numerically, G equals 0.0655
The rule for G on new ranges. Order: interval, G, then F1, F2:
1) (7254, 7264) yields 0.0616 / 0.0616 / 0.062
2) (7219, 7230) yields 0.0636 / 0.0636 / 0.064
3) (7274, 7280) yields 0.0614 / 0.0614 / 0.062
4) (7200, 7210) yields 0.0645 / 0.0646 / 0.065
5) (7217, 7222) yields 0.0628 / 0.0628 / 0.063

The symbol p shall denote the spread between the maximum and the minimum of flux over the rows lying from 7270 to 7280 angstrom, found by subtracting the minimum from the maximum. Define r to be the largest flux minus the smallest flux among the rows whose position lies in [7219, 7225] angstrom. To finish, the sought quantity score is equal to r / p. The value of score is 1.1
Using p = 0.50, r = 0.56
